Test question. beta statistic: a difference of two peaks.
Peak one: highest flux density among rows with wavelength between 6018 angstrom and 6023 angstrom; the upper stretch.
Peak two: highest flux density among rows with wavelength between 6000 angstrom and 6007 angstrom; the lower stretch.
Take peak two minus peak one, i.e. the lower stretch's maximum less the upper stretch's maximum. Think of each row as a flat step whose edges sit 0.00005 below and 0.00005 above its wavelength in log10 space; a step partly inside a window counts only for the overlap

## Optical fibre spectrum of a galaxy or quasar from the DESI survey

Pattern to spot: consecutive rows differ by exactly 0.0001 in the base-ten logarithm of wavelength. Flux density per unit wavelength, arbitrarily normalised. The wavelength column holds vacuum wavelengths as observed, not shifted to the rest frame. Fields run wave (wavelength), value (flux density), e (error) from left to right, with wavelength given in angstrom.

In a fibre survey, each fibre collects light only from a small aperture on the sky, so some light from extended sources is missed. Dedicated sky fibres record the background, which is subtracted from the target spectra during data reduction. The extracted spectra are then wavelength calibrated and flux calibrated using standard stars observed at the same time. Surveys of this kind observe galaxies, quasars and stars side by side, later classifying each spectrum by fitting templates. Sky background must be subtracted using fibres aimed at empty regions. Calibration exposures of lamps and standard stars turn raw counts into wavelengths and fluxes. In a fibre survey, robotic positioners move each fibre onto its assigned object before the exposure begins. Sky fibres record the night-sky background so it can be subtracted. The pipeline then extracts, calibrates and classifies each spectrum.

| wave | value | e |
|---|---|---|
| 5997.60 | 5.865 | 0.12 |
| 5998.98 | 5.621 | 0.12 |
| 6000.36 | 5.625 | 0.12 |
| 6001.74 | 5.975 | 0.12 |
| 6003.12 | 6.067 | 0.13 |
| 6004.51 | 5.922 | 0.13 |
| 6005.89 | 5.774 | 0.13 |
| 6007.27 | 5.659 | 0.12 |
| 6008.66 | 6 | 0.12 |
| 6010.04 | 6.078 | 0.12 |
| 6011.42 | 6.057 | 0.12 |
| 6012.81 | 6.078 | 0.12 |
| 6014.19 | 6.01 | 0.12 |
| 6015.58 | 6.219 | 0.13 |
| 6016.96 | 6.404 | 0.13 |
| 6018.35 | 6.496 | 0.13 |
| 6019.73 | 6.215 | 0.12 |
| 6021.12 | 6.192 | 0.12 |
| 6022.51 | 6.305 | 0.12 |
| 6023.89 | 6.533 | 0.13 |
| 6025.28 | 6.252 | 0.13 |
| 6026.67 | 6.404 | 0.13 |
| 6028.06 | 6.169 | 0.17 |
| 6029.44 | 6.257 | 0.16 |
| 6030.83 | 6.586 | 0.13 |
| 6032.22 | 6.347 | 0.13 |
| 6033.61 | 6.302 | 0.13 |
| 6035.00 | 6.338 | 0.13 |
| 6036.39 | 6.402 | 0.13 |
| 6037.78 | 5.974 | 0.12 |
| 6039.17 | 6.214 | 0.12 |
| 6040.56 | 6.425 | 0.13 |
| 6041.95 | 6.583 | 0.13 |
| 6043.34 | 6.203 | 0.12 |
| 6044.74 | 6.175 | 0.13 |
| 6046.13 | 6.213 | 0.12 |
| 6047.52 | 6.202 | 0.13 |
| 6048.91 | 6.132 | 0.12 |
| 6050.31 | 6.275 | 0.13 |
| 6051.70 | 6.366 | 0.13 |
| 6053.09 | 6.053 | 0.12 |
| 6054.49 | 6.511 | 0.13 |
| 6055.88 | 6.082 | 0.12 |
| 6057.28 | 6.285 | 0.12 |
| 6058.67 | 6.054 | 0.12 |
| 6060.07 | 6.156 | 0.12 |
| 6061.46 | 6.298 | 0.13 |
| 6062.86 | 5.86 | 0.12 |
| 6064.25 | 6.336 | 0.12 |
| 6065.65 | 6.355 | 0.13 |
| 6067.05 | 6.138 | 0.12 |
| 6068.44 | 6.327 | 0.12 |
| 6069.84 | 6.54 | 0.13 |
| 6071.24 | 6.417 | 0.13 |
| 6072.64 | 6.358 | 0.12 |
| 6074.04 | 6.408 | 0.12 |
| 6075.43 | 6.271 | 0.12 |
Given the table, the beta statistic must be -0.43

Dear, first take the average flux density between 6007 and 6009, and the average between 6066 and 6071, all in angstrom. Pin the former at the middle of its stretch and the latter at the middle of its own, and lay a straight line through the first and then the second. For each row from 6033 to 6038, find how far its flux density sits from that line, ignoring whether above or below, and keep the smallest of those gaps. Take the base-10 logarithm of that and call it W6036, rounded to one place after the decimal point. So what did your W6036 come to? -1.0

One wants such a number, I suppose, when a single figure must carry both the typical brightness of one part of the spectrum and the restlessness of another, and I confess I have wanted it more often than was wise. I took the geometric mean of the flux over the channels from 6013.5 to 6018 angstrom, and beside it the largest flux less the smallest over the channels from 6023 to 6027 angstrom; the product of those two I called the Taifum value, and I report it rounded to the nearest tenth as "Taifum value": 1.7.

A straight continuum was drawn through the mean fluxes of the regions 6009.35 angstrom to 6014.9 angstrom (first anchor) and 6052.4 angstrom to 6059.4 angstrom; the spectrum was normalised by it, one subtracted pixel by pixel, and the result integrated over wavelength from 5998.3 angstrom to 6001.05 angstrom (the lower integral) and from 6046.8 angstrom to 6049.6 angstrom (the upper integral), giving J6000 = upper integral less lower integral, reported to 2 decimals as 0.18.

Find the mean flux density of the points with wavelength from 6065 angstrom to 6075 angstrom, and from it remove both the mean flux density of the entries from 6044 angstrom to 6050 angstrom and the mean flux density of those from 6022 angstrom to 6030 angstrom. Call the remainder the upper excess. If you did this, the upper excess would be -6.14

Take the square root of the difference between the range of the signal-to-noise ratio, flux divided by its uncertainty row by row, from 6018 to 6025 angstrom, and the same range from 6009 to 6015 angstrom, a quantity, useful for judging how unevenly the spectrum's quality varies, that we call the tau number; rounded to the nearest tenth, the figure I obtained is 1.4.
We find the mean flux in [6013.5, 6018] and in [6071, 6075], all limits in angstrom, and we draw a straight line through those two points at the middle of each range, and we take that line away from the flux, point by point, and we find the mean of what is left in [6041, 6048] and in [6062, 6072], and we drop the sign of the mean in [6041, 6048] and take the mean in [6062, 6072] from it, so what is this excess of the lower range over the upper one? 0.12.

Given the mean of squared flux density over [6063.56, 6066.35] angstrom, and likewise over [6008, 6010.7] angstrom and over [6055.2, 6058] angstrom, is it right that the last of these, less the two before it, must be -38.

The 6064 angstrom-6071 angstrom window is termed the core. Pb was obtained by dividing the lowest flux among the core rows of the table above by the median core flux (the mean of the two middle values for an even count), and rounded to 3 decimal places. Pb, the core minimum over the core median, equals 0.969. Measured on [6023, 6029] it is 0.975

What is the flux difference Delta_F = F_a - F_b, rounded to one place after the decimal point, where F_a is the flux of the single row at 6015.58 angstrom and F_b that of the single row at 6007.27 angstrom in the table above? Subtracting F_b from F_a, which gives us 0.6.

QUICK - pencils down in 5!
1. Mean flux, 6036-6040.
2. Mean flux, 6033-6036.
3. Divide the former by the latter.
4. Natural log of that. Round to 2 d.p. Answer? -0.02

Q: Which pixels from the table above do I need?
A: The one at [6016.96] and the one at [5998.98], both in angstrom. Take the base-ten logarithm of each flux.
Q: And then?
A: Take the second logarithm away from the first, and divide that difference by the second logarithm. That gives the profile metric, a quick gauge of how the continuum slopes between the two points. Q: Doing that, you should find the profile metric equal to 0.076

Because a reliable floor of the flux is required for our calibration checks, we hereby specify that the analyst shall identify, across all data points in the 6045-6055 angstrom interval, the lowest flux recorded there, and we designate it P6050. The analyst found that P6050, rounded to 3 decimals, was 6.053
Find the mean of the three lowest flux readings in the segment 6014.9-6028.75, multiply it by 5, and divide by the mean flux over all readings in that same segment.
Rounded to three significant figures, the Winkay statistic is 4.90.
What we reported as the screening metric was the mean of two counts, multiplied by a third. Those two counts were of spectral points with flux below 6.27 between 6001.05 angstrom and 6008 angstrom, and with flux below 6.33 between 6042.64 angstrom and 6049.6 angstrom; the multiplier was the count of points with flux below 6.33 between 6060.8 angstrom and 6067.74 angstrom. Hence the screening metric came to 15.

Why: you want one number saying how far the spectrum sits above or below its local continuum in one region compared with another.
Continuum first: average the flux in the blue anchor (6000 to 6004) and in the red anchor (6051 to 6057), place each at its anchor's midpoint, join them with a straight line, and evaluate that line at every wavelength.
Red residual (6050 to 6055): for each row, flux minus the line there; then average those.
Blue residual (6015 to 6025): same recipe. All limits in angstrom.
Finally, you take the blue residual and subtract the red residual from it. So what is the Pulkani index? 0.26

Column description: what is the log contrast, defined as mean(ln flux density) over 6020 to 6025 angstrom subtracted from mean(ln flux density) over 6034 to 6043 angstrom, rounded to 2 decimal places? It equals 0.00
